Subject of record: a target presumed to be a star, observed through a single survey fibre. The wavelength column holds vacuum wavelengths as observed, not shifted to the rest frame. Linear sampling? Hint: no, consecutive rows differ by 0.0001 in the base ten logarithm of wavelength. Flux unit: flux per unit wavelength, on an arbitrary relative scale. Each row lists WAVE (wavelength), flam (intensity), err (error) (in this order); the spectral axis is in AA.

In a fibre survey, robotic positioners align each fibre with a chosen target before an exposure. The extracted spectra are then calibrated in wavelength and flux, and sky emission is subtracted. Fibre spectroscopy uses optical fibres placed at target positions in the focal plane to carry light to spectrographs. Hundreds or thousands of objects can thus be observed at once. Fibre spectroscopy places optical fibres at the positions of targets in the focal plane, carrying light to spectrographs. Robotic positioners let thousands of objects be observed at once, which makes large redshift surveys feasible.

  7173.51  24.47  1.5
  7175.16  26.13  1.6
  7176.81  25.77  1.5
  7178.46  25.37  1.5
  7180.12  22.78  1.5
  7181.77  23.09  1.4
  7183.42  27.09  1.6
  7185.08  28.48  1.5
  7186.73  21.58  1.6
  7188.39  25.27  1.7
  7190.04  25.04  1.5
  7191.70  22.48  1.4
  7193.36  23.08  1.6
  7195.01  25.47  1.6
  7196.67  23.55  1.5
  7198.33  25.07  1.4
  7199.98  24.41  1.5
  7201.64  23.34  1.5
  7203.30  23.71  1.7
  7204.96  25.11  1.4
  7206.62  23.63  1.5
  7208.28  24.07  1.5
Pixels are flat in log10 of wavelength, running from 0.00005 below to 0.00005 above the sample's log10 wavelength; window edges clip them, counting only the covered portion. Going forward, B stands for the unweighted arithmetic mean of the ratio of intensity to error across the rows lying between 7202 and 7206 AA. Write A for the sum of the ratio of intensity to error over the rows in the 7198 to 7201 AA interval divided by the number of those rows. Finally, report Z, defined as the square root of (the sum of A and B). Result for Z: 5.75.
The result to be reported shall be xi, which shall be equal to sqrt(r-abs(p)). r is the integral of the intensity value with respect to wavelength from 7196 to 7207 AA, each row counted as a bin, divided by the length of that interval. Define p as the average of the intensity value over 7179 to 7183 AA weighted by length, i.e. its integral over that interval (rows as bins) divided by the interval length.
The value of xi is 0.78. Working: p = 23.53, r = 24.1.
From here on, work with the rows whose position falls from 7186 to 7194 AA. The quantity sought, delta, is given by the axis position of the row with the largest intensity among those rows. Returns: 7188.39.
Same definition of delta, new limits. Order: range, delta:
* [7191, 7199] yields 7195.01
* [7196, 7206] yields 7204.96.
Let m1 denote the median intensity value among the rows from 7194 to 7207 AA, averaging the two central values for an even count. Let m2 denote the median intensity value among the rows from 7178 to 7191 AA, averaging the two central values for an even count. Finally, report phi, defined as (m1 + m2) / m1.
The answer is 2.05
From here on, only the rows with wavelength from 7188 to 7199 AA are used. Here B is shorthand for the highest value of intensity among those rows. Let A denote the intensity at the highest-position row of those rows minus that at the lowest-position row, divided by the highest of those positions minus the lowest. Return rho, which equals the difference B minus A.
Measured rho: 25.49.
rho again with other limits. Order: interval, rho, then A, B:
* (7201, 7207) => 25.05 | 0.06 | 25.11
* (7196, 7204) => 25.05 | 0.02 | 25.07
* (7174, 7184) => 26.97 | 0.12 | 27.09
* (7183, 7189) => 28.85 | -0.37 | 28.48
